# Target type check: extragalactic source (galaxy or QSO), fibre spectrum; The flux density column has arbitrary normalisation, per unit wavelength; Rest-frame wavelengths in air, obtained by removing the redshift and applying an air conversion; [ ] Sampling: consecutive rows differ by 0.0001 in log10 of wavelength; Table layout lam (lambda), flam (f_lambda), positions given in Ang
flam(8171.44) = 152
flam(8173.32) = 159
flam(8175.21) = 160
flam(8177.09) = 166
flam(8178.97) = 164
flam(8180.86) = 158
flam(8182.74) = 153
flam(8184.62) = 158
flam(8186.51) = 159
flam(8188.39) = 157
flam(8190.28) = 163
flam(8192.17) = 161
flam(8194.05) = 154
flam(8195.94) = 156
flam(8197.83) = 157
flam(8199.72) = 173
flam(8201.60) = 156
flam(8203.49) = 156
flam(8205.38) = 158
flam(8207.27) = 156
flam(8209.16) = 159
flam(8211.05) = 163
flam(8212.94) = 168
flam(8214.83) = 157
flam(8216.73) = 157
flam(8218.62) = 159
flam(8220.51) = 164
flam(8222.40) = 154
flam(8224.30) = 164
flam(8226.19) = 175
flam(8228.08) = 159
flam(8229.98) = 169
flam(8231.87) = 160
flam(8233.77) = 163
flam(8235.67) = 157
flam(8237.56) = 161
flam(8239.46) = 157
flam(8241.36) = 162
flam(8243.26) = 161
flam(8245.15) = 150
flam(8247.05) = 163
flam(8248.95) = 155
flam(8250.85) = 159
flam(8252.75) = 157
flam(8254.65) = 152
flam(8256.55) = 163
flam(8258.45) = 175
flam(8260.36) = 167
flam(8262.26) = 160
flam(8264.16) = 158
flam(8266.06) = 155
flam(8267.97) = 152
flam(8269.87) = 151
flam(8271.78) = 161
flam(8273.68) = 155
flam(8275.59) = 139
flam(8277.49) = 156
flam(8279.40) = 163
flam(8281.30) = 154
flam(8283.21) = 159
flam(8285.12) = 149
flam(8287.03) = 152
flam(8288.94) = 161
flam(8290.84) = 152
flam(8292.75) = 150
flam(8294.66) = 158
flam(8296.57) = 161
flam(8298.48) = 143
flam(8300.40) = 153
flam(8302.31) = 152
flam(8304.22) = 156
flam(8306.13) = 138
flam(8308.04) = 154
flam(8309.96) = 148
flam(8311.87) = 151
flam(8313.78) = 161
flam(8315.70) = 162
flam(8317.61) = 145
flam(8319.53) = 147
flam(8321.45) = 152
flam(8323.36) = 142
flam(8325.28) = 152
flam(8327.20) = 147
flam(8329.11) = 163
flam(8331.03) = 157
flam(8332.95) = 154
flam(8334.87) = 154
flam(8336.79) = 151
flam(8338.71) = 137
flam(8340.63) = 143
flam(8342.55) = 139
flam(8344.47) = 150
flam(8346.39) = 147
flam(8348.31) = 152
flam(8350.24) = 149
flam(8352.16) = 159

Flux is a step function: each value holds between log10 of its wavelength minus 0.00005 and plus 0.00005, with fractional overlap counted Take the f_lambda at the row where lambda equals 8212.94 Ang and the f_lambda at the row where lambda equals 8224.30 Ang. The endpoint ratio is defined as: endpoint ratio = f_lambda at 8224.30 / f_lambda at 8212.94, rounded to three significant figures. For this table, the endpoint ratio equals 0.976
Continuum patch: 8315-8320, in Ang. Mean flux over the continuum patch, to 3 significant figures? 151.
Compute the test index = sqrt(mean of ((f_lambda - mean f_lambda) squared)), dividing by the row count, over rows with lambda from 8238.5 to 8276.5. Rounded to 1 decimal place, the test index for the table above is 7.2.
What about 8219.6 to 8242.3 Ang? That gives 5.4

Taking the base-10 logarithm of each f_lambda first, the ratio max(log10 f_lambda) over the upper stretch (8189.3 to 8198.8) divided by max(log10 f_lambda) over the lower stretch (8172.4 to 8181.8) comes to 0.996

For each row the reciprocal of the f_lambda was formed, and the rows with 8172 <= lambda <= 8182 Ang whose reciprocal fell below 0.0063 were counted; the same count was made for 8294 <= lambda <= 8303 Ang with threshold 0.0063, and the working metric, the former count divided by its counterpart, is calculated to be 4.0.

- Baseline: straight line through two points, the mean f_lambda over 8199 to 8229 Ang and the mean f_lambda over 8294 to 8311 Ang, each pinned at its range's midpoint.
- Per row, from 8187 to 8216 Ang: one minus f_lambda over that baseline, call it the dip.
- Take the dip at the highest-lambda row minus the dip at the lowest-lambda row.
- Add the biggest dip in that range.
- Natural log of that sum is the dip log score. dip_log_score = -3.23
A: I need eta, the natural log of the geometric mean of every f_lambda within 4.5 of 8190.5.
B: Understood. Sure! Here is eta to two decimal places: 5.07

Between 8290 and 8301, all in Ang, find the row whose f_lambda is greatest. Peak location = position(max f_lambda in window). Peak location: 8296.57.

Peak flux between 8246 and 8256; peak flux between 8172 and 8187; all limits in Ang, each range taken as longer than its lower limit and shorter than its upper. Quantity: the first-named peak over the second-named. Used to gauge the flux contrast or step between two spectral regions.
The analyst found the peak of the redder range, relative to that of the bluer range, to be 0.98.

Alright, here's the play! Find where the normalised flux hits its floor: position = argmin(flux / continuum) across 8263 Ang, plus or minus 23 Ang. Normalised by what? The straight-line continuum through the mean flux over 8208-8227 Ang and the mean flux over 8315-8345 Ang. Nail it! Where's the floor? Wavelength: 8275.59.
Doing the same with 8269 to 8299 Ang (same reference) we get 8275.59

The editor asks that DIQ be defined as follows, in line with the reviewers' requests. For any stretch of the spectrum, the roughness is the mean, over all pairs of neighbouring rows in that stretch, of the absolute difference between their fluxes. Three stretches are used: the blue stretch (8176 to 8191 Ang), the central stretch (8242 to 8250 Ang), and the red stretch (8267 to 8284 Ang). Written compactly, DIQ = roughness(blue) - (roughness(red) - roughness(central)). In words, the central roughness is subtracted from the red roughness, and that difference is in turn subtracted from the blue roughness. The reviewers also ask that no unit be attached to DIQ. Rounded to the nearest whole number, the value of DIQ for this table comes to 6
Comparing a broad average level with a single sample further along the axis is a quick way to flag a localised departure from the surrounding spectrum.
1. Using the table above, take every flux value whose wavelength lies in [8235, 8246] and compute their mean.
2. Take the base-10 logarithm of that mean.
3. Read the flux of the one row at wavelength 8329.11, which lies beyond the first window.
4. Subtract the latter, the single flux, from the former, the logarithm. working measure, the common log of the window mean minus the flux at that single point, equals -161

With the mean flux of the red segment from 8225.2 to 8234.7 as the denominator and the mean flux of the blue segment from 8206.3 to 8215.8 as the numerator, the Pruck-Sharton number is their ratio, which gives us 0.97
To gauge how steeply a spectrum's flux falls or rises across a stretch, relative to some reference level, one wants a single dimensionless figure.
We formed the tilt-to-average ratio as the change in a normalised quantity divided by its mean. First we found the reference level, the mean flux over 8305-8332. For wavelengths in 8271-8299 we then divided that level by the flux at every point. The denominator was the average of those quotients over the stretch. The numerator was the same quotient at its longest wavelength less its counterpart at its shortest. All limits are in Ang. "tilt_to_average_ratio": 0.12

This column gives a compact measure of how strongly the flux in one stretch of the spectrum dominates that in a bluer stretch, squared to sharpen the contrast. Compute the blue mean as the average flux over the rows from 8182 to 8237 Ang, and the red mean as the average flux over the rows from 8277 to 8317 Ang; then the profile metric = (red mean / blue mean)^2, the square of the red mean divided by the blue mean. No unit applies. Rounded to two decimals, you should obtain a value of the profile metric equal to 0.92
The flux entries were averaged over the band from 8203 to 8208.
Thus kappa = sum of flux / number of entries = 157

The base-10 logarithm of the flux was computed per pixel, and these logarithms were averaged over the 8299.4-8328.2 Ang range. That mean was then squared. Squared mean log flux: 4.74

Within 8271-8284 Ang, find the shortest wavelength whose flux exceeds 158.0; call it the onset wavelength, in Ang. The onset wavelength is 8271.78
